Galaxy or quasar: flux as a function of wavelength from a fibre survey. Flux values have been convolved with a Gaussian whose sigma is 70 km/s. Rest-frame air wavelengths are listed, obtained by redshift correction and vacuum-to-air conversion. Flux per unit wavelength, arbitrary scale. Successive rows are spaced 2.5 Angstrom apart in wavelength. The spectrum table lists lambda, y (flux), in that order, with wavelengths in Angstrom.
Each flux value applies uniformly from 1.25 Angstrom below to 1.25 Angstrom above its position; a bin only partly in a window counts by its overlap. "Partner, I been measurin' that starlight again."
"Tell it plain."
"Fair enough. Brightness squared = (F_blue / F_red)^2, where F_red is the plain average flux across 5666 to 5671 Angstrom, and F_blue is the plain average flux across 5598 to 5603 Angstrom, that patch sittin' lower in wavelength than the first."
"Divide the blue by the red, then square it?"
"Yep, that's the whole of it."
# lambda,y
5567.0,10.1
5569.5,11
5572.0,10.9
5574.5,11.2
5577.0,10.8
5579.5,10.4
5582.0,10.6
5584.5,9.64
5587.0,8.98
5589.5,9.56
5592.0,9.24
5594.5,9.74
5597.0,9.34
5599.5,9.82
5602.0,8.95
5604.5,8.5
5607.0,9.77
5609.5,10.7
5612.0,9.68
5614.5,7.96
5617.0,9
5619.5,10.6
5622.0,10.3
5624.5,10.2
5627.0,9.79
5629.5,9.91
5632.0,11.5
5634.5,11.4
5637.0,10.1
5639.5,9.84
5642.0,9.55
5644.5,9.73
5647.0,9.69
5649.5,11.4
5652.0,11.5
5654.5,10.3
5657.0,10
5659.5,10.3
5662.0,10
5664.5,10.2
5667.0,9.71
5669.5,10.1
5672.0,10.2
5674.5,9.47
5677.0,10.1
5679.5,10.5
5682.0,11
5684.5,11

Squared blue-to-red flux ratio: 0.90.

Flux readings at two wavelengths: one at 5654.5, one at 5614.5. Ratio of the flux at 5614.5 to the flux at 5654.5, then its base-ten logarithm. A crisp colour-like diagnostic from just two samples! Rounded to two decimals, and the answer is -0.11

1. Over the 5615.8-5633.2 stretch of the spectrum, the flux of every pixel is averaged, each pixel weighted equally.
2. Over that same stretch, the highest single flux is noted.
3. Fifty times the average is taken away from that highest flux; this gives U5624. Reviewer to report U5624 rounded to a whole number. -498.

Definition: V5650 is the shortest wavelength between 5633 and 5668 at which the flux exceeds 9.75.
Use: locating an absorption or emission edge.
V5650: 5634.5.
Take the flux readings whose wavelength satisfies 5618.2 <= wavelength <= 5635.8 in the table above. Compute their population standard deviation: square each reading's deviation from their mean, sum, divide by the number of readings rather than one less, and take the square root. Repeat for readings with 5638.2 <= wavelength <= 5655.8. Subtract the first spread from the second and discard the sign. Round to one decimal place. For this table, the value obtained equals 0.1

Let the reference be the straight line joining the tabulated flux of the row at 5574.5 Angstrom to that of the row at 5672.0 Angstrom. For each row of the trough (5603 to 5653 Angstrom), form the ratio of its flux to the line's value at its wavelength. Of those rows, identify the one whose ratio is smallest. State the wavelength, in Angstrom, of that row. 5614.5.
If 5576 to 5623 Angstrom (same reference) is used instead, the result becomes 5614.5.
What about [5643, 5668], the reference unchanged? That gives 5647.0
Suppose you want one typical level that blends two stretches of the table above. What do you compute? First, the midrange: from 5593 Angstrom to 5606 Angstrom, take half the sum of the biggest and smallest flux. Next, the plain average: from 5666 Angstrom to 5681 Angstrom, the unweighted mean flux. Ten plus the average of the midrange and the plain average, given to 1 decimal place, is 19.6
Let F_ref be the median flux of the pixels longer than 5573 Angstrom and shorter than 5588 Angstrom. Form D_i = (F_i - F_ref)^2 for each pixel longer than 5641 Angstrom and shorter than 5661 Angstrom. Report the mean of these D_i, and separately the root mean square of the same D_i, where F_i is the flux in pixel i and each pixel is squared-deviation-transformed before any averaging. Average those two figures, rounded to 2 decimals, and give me 0.59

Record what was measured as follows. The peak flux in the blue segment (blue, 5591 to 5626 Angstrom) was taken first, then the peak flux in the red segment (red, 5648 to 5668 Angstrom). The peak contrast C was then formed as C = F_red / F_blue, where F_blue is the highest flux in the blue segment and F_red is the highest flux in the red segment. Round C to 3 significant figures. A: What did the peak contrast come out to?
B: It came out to 1.07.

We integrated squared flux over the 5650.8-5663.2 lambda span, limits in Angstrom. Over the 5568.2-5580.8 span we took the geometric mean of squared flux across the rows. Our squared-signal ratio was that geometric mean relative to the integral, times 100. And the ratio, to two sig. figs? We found 8.7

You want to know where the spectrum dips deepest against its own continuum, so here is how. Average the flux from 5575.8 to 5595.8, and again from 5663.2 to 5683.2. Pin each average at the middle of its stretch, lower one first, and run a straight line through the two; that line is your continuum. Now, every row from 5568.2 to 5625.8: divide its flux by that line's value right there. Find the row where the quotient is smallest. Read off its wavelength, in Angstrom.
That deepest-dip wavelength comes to 5614.5 Angstrom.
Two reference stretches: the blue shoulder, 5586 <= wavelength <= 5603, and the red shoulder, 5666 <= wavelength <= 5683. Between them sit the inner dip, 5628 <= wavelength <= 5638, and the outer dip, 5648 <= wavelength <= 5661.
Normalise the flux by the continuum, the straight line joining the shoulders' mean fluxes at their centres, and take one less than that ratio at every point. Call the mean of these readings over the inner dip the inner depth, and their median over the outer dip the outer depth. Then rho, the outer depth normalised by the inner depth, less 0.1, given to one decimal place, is 0.2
